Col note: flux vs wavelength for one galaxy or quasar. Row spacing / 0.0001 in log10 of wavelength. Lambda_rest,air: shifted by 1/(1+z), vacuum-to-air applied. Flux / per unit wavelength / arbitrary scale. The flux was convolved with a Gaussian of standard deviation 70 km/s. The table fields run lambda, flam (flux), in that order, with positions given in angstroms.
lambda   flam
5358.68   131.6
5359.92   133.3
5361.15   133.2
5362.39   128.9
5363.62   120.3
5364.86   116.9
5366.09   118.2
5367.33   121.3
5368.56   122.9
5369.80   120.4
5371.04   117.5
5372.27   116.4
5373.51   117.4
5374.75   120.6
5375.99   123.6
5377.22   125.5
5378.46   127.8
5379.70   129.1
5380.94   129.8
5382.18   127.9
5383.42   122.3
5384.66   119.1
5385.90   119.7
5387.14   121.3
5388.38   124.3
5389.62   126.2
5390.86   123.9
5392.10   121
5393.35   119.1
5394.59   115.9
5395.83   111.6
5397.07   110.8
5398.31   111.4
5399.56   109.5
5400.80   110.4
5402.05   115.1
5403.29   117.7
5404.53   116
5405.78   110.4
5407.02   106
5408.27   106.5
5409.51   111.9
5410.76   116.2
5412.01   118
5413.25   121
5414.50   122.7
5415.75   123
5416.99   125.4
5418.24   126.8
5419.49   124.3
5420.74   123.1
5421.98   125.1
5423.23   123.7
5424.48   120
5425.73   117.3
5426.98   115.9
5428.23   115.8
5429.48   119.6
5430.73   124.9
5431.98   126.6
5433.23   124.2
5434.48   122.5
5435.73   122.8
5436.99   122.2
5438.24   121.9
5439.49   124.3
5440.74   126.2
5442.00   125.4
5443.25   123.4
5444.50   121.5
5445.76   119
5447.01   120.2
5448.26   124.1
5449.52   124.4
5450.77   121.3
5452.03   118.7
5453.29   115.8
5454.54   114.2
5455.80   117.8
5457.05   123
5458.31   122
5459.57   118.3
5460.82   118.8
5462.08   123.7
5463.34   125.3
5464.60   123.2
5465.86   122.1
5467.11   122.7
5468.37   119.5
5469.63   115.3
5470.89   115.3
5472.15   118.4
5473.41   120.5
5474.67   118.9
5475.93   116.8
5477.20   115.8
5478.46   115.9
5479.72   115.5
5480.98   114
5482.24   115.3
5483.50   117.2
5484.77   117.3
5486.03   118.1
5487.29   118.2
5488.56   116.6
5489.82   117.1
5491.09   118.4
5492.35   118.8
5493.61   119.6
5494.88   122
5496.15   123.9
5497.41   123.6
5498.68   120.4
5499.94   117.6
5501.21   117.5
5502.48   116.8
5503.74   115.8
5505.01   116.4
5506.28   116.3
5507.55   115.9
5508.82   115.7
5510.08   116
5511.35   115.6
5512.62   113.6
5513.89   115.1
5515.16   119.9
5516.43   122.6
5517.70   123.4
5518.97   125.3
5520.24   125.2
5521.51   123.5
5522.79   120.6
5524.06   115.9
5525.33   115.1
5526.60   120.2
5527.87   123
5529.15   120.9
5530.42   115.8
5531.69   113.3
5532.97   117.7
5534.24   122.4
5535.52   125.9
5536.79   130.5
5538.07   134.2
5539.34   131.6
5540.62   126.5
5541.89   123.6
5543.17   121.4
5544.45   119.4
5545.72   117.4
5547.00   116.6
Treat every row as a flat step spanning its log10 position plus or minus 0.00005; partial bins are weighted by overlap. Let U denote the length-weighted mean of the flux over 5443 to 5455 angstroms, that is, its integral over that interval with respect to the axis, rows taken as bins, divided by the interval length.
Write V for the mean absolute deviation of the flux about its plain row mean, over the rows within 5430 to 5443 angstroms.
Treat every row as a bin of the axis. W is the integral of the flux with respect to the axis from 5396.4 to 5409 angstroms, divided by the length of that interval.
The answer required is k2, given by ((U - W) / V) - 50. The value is -43.7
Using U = 120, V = 1.4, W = 111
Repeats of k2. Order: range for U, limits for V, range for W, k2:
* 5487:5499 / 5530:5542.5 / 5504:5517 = -49.4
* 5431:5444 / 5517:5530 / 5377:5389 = -50.2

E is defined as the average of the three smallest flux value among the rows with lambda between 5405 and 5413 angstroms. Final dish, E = 108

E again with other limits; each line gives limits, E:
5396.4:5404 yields 110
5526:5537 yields 116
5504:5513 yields 115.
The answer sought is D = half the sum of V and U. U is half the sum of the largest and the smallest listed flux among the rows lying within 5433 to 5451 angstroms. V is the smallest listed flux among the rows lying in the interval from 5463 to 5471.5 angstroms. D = 119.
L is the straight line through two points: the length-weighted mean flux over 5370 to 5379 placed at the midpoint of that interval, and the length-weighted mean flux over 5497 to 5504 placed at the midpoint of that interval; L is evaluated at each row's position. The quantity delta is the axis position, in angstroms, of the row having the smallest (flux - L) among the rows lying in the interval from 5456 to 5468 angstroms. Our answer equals 5459.57 angstroms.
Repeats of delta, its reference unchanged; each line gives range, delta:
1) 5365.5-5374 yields 5372.27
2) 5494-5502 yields 5501.21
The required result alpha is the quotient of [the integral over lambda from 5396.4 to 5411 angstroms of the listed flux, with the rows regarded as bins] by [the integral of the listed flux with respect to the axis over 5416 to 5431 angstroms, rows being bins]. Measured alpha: 0.89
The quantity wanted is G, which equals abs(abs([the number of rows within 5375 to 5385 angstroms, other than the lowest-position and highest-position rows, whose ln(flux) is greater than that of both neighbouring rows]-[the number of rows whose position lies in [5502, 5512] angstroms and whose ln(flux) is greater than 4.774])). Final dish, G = 1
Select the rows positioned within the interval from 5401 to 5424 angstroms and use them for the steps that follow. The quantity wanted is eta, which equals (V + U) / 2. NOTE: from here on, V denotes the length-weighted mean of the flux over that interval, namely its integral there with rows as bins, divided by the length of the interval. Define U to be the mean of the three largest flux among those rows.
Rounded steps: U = 126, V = 118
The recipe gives 122.1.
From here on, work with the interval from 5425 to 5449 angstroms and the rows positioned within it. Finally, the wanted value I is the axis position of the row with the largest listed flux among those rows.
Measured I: 5431.98 angstroms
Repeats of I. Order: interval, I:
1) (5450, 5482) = 5463.34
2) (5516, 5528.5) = 5518.97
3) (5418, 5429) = 5418.24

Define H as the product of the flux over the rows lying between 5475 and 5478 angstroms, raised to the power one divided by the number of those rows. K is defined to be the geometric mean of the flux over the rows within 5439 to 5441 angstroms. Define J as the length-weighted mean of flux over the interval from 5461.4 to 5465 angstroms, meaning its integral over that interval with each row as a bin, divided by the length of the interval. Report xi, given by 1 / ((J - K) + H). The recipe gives 0.0087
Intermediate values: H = 116.3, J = 124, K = 125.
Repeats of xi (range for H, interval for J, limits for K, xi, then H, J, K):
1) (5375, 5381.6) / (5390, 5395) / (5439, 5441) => 0.0082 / 127.1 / 120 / 125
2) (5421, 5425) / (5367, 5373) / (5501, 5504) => 0.0079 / 122.9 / 120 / 117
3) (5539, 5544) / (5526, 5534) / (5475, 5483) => 0.0078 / 125.7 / 119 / 116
